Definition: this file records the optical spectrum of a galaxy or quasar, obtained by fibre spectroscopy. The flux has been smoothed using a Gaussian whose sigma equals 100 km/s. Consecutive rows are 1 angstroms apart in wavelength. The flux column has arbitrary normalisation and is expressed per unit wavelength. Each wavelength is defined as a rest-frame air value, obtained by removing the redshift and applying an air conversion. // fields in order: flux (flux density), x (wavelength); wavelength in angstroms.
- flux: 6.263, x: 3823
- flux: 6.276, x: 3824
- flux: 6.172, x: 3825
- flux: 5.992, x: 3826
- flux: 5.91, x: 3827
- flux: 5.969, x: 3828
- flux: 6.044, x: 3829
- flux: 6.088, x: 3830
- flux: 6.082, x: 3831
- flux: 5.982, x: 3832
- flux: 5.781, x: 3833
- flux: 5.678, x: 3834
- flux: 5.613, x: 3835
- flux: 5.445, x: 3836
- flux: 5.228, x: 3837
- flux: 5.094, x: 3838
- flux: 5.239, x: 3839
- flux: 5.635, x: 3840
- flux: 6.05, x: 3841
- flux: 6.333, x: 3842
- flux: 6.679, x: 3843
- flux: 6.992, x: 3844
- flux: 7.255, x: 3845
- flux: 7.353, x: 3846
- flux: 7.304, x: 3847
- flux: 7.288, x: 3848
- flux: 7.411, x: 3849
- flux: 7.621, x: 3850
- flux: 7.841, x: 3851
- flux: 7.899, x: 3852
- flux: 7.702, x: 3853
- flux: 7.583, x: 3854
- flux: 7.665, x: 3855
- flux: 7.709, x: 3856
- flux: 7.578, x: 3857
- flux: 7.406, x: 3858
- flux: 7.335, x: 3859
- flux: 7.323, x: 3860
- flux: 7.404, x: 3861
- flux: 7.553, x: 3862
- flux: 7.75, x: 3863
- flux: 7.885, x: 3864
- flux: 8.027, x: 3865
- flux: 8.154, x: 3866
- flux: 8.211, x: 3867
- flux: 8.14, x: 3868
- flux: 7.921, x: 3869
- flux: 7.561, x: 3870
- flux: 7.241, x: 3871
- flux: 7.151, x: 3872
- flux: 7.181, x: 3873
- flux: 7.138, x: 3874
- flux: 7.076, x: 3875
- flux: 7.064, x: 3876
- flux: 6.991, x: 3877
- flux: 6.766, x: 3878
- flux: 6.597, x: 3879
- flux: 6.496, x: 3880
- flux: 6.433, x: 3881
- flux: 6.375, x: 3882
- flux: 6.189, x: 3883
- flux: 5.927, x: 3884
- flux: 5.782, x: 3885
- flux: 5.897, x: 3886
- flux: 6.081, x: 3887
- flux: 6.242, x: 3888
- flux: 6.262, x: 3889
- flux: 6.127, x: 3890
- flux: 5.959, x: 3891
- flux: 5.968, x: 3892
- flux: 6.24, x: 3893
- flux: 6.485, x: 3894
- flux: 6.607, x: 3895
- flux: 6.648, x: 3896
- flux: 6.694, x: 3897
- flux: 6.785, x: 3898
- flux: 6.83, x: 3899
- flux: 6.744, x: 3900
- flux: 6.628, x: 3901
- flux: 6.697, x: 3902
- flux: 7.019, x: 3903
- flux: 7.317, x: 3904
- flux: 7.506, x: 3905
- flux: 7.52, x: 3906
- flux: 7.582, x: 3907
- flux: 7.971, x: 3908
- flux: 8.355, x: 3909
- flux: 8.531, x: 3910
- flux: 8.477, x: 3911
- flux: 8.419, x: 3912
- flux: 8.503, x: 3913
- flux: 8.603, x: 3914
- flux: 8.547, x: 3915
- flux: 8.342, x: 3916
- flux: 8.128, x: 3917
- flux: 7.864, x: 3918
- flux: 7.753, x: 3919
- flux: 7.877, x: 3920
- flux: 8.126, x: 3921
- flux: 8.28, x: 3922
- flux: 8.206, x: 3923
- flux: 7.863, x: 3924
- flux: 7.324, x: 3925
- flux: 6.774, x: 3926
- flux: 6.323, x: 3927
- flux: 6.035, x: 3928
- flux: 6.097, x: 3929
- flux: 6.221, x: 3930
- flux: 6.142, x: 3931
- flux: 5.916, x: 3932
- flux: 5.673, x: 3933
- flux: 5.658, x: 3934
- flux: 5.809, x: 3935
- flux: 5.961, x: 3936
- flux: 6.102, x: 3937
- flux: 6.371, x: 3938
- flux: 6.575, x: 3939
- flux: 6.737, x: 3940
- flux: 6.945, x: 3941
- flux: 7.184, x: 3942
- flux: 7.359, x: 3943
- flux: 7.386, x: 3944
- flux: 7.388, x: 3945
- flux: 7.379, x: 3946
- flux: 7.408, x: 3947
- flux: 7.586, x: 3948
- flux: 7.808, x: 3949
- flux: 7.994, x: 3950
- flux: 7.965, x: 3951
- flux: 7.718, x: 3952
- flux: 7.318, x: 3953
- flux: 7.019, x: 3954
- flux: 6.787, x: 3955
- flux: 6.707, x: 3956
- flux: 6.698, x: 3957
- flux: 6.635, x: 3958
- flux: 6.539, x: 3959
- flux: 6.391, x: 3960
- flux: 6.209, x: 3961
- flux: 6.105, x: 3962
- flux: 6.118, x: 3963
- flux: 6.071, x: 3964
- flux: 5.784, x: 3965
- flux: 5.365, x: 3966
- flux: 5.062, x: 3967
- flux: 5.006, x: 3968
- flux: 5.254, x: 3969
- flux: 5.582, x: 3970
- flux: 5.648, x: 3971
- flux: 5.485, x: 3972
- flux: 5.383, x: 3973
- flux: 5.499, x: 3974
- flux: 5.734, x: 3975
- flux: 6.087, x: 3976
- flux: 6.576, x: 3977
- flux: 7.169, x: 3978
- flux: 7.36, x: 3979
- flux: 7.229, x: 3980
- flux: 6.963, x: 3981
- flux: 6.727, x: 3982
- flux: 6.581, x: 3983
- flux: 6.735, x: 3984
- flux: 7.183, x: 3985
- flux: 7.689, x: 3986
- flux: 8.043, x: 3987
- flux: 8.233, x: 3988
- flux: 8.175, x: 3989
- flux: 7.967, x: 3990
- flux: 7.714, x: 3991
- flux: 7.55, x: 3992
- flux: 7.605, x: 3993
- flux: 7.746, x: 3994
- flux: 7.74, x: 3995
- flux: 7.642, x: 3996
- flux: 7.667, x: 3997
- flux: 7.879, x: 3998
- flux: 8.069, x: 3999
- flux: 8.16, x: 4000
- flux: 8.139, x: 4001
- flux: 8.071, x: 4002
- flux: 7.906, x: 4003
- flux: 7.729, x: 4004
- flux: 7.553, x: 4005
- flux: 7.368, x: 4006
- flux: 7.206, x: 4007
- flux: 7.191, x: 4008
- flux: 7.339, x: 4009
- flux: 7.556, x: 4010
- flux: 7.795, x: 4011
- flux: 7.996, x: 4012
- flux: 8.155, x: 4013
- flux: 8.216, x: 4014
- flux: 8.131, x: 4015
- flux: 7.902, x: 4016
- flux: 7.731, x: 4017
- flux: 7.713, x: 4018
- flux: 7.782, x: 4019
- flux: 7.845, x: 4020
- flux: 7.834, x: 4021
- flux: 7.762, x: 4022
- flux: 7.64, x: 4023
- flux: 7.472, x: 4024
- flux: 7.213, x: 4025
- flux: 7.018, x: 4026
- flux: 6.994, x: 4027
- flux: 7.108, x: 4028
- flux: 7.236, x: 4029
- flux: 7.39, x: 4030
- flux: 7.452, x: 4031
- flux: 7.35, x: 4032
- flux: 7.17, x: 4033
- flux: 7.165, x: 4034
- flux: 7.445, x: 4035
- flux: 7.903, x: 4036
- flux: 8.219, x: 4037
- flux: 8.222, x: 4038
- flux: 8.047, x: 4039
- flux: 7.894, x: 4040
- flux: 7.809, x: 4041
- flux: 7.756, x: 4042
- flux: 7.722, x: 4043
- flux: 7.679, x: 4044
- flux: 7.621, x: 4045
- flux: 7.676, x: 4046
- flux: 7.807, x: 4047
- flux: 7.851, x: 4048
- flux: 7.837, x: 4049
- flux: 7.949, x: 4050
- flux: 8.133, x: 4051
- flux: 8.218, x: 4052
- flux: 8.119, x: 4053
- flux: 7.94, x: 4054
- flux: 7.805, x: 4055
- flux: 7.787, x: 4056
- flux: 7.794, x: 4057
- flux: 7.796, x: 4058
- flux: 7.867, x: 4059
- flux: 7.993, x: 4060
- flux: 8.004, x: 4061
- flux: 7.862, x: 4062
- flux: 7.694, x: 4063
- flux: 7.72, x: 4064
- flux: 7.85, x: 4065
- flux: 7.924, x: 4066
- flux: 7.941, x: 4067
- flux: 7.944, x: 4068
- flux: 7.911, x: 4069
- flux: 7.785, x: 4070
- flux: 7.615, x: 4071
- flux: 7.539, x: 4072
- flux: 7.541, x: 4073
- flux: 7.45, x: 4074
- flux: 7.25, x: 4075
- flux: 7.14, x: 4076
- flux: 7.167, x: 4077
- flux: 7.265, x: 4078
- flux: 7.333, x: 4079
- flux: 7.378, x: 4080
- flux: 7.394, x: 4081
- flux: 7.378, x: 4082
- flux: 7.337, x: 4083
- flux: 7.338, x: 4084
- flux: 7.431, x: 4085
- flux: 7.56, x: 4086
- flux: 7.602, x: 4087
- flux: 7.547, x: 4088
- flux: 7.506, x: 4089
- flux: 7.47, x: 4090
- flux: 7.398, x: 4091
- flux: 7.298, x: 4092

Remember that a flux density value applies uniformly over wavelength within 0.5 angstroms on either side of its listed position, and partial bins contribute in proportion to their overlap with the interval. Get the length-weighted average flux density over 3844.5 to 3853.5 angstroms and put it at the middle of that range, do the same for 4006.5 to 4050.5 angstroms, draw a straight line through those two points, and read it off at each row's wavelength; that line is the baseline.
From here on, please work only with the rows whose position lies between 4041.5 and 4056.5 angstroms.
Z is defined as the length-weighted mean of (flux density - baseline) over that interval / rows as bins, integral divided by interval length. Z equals 0.19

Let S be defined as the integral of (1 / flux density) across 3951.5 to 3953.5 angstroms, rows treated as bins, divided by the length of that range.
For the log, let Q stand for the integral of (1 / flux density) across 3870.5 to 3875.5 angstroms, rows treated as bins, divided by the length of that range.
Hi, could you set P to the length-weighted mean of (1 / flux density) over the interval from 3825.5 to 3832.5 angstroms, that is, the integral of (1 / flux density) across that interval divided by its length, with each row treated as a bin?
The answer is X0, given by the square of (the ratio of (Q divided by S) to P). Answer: 40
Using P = 0.166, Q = 0.140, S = 0.133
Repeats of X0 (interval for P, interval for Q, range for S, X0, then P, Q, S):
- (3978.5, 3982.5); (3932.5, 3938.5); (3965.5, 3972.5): 40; 0.142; 0.169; 0.188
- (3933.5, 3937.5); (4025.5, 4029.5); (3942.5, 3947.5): 37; 0.170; 0.141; 0.135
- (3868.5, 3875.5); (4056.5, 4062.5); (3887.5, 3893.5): 32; 0.137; 0.127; 0.163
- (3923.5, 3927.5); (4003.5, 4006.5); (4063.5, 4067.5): 53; 0.142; 0.133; 0.127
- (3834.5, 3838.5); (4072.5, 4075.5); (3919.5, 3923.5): 34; 0.187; 0.135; 0.123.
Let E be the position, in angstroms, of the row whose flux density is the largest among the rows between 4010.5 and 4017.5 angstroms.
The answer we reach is 4014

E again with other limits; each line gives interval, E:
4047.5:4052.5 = 4052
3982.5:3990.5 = 3988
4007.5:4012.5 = 4012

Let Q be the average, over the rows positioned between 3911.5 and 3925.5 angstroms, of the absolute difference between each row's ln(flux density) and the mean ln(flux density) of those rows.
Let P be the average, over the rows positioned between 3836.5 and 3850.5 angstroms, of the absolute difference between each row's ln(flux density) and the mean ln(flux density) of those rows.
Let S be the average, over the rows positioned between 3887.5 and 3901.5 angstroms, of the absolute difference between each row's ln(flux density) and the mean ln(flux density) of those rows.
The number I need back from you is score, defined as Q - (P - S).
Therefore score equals -0.05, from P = 0.13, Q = 0.035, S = 0.042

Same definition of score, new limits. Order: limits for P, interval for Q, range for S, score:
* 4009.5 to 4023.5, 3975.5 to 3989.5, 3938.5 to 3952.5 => 0.09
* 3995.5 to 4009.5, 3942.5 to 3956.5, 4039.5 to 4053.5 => 0.02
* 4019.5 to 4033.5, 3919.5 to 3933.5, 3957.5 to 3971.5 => 0.17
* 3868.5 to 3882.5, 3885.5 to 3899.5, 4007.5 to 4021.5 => 0.02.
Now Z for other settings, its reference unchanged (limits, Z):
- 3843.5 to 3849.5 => -0.25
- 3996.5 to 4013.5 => 0.11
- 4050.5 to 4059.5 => 0.27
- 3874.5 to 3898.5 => -1.14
